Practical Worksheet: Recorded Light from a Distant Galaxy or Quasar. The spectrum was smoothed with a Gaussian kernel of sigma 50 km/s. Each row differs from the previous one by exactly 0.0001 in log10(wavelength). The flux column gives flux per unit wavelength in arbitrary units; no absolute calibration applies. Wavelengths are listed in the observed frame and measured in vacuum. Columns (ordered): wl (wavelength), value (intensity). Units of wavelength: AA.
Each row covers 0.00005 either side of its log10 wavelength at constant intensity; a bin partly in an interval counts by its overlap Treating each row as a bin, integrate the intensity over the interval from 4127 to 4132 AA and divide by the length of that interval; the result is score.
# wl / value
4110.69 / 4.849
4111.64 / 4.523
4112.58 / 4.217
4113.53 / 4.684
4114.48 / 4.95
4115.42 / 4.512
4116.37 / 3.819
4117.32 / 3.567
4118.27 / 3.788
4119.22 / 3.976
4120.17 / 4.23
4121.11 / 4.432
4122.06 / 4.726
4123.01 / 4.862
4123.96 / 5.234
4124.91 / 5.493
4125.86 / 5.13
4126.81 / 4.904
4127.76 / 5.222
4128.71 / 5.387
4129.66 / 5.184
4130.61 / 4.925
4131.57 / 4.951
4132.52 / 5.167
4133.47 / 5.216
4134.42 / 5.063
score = 5.12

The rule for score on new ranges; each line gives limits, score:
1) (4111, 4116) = 4.57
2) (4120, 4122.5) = 4.50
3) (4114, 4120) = 4.11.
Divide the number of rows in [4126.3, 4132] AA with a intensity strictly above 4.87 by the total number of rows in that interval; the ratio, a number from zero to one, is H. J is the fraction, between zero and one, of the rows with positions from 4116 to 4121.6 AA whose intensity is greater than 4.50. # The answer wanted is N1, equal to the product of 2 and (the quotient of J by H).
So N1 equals 0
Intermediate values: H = 1.0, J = 0.0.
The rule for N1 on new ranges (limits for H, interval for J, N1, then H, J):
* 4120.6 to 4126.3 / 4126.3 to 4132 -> 4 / 0.5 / 1.0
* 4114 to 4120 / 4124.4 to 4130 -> 12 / 0.2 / 1.0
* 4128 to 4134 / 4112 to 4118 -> 1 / 1.0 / 0.5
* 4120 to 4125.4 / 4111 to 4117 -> 4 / 0.3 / 0.7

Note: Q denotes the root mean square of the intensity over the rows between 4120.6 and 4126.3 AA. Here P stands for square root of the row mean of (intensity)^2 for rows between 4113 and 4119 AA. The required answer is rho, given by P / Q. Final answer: 0.85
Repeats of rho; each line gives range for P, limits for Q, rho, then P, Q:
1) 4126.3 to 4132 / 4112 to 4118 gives 1.18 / 5.10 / 4.3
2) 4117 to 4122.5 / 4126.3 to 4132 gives 0.81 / 4.14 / 5.1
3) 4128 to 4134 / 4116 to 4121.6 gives 1.29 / 5.14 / 4.0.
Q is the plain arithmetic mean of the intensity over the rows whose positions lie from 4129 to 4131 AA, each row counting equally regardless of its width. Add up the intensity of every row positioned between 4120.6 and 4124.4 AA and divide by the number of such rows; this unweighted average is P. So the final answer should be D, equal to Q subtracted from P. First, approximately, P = 4.8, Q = 5.1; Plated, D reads -0.2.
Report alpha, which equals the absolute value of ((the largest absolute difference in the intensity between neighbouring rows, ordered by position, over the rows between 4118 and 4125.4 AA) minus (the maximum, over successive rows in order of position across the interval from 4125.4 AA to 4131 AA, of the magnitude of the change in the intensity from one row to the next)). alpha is 0.054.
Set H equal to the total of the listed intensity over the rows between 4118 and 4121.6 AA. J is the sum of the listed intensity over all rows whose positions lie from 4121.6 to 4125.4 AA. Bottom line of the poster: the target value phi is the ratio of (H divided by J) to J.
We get 0.040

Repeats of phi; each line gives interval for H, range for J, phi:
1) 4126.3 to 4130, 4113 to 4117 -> 0.064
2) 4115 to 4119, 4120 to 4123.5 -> 0.047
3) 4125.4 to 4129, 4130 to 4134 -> 0.050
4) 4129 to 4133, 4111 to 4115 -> 0.060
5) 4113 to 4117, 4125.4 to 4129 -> 0.042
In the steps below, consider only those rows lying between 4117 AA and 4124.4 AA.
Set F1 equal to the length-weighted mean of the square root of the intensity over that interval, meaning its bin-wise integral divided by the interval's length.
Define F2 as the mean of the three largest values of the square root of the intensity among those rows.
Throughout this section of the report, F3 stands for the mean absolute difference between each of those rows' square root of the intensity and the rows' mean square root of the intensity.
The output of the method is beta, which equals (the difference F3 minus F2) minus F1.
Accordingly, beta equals -4.20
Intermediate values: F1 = 2.09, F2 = 2.22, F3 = 0.11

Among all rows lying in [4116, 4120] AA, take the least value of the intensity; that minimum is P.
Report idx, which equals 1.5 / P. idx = 0.421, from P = 3.567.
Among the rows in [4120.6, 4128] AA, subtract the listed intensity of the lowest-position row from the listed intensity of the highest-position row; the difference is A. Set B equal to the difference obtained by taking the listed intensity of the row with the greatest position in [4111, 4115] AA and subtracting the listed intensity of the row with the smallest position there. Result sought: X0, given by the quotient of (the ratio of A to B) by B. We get 4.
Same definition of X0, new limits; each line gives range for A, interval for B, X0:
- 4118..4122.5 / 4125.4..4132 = 29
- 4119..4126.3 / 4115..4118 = 1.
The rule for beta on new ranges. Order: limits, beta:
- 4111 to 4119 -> -4.13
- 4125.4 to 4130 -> -4.54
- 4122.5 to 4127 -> -4.52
